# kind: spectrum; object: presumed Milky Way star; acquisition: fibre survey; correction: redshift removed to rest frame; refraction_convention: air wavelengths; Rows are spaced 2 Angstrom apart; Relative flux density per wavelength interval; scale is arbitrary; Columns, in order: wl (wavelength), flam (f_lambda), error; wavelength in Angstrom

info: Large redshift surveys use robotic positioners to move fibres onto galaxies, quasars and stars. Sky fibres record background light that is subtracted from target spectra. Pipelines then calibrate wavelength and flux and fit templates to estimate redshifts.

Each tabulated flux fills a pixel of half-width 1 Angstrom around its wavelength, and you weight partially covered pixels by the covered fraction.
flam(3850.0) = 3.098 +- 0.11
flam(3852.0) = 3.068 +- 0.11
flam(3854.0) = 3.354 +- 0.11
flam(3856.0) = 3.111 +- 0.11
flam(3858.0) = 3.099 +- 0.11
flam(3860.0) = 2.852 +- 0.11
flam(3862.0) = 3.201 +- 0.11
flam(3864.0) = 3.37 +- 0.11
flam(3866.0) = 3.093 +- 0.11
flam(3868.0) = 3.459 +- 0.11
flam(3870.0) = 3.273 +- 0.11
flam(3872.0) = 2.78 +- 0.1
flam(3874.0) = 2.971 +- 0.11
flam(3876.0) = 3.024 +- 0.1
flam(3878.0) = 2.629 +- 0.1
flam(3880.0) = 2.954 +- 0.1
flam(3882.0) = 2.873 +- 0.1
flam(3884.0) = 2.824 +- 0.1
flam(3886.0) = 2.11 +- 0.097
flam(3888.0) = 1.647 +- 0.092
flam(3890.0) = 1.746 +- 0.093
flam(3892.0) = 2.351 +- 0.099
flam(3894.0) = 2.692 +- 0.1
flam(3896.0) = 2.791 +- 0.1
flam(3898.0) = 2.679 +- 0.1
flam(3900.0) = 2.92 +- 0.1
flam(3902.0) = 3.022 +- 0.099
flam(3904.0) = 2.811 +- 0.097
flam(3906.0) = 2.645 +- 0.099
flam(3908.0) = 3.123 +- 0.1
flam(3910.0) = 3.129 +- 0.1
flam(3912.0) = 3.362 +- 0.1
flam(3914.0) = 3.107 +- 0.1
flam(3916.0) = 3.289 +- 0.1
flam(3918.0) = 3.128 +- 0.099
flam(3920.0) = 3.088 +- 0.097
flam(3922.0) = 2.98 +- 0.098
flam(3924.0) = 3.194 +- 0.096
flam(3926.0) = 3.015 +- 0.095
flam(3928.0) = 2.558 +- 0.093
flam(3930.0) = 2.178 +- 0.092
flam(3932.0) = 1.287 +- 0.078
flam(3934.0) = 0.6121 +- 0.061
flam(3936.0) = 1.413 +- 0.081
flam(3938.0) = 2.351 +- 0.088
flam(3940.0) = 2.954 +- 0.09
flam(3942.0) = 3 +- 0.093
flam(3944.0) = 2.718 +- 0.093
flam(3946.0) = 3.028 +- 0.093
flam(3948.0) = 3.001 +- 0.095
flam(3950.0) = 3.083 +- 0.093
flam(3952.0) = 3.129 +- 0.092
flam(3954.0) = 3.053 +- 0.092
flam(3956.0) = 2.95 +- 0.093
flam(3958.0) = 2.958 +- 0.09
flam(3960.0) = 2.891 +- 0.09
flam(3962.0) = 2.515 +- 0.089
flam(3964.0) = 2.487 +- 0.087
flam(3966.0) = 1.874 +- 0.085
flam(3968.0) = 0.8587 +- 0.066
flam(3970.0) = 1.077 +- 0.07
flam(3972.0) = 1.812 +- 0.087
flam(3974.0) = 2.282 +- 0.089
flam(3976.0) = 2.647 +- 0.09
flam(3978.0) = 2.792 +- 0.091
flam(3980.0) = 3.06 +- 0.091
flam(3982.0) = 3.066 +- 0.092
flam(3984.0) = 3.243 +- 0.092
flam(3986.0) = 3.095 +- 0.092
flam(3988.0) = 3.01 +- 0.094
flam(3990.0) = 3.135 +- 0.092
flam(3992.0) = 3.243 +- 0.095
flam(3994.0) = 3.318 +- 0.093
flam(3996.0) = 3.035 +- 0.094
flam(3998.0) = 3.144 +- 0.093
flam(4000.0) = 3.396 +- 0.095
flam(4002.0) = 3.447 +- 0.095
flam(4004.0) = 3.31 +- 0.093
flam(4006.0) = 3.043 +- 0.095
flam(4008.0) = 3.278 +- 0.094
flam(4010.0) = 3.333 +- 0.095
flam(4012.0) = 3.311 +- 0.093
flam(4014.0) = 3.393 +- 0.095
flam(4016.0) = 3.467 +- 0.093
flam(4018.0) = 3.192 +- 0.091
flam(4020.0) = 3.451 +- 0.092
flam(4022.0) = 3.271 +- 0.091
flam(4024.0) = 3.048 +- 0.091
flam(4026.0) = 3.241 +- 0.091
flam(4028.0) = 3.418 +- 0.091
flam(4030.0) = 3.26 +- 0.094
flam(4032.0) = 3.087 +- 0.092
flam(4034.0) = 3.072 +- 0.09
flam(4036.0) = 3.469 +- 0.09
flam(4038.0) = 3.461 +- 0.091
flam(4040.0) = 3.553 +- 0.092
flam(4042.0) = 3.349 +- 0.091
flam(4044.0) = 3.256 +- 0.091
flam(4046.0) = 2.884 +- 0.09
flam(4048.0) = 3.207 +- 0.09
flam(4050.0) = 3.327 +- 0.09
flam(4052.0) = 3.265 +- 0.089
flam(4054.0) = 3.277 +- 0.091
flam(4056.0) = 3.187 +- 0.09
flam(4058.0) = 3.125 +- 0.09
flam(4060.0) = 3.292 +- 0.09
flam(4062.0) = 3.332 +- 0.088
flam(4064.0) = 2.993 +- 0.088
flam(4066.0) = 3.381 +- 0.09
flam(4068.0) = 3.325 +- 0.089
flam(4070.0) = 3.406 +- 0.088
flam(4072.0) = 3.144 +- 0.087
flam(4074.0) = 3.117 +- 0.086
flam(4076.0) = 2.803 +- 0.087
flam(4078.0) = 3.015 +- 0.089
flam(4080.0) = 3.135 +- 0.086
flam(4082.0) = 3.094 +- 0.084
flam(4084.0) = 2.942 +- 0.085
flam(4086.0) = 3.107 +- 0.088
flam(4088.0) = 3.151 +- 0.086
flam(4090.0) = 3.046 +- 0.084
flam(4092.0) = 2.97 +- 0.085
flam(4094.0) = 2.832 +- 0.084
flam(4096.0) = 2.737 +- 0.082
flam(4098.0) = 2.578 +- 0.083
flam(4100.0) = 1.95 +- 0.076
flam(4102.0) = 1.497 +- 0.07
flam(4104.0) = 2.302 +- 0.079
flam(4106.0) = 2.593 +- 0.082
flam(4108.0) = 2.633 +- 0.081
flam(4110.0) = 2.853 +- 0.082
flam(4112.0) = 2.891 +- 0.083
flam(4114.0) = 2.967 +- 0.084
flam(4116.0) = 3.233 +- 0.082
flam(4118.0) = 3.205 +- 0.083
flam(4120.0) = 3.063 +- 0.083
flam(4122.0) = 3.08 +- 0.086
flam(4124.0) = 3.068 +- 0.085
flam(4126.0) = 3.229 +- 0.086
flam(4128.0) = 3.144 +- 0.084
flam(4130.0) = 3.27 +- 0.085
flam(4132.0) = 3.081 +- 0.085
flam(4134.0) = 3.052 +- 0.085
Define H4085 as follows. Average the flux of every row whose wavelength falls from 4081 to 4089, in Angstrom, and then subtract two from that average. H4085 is 1.07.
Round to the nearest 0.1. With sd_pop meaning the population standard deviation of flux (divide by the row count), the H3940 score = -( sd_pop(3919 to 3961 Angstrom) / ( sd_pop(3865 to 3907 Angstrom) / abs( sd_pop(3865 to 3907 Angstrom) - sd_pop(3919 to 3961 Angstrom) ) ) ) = -0.4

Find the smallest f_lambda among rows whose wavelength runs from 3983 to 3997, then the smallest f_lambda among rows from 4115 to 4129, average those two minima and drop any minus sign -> 3.0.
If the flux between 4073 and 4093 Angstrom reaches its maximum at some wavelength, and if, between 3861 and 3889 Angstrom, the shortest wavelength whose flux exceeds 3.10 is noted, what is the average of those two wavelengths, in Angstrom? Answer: 3975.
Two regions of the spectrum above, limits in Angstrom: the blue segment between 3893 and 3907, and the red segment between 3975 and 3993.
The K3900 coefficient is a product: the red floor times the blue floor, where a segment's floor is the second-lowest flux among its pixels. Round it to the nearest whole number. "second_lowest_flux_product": 7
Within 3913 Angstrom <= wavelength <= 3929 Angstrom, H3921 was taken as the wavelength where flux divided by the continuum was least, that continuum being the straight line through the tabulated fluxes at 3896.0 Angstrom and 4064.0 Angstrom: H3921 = 3928.0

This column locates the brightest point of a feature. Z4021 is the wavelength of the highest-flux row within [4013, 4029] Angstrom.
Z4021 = 4016.0 Angstrom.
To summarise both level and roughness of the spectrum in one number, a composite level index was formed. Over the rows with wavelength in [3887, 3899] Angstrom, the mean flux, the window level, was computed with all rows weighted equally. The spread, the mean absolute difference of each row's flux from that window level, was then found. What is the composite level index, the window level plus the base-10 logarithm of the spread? 1.93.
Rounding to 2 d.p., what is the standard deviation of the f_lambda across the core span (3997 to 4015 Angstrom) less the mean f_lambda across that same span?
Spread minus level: -3.17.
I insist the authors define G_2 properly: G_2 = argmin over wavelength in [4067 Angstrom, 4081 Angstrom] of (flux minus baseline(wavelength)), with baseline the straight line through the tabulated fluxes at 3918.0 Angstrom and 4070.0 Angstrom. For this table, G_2 4076.0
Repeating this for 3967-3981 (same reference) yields 3968.0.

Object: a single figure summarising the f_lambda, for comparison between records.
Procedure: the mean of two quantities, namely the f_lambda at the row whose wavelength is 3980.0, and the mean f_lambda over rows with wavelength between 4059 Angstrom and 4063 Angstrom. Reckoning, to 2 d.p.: 3.19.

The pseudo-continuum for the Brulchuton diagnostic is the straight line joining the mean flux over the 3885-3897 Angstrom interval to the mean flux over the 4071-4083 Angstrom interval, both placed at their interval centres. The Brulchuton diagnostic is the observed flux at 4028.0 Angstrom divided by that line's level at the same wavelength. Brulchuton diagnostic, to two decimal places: 1.21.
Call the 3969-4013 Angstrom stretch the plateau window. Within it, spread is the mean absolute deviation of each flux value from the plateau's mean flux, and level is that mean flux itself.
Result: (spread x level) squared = 1.3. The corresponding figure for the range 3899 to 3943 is 2.0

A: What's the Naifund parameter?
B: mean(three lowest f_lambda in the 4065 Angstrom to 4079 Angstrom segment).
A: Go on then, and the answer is 2.98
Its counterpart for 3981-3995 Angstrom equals 3.06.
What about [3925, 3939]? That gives 1.10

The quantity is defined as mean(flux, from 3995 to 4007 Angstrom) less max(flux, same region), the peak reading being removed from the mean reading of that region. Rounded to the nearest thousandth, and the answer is -0.218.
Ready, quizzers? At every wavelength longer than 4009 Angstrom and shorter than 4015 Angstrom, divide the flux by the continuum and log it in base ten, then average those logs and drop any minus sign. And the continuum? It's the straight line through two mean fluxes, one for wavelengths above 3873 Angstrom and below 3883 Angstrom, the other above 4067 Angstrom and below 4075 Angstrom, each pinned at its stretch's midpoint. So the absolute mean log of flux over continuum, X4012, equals 0.028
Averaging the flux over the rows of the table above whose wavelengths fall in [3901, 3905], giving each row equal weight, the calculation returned 2.92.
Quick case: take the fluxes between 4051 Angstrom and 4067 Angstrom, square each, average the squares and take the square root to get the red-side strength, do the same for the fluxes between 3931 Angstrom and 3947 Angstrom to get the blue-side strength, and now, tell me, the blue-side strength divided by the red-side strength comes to 0.72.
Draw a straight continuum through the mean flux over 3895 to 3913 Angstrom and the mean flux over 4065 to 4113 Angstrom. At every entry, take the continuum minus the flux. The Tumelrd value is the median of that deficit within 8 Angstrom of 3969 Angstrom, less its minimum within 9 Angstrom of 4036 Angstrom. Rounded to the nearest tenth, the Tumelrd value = 1.5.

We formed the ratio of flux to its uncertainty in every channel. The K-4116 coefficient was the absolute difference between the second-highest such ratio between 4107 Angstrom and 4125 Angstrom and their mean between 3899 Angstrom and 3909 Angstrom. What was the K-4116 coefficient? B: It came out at 9.3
